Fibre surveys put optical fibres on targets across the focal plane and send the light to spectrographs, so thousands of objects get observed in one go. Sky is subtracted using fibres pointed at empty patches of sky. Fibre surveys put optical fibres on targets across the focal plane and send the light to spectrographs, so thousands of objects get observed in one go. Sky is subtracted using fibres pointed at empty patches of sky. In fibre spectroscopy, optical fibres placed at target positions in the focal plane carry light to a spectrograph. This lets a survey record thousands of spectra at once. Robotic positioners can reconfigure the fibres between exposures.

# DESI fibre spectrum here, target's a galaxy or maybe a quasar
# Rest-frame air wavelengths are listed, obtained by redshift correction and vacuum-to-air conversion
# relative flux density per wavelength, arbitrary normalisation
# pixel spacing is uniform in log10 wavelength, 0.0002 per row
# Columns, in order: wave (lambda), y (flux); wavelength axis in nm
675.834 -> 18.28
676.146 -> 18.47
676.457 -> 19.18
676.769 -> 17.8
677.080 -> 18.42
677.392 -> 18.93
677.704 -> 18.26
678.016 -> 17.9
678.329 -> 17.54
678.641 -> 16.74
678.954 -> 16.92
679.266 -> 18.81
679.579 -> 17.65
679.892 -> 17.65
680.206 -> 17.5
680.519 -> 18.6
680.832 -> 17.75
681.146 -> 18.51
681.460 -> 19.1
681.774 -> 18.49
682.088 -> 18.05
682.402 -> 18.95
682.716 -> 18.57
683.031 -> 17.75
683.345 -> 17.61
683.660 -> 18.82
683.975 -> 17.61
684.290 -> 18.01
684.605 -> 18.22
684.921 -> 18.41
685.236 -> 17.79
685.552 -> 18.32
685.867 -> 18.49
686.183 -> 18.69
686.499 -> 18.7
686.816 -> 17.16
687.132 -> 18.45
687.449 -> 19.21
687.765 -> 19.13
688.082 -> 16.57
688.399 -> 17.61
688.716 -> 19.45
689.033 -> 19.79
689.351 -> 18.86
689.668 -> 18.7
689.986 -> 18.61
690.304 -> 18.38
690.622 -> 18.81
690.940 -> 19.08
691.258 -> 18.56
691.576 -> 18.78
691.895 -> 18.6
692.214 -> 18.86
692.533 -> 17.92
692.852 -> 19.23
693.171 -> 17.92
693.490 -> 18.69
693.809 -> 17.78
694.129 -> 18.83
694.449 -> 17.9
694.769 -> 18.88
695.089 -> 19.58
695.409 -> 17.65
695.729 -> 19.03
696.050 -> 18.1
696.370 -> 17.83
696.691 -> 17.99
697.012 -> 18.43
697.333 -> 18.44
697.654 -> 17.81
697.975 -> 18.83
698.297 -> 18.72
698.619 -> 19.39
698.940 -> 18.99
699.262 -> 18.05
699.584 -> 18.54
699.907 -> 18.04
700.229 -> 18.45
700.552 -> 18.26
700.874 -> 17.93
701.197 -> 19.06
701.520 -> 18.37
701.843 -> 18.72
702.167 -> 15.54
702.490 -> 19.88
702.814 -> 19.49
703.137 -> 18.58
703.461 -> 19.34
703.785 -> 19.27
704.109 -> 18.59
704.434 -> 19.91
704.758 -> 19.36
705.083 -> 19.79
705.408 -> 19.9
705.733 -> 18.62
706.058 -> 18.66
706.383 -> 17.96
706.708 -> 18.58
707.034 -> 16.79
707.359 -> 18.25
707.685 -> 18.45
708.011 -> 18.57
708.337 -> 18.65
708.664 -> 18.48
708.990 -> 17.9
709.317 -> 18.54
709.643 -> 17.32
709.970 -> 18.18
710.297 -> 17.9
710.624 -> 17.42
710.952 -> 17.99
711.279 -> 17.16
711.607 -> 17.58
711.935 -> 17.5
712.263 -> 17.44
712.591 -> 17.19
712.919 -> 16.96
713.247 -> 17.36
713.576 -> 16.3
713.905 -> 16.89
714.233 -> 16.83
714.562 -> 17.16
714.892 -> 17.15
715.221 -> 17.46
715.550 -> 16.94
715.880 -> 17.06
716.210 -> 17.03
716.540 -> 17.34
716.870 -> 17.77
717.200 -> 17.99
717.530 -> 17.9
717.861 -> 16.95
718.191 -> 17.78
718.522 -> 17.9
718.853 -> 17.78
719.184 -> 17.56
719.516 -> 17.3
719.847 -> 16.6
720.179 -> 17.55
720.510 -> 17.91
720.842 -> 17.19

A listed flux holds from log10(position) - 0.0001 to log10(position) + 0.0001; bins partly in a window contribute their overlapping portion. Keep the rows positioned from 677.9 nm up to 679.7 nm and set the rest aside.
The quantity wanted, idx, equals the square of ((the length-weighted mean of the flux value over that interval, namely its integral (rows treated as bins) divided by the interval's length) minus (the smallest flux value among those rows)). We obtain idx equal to 0.71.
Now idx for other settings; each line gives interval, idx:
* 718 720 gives 0.79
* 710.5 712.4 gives 0.12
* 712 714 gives 0.56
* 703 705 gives 0.39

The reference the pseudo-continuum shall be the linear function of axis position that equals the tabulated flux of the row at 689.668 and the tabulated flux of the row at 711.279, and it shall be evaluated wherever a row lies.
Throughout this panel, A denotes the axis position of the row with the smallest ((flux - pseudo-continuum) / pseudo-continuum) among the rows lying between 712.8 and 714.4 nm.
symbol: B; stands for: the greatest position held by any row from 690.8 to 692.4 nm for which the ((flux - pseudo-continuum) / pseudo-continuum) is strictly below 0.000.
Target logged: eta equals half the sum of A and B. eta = 702.42 nm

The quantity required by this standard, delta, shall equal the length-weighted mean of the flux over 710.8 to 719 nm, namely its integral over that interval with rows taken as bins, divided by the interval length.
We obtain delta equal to 17.3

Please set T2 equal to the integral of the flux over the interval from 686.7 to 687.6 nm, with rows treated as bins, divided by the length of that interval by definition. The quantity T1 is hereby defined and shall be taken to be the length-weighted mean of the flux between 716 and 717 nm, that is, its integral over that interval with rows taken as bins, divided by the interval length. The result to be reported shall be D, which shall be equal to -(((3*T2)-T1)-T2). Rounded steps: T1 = 17.3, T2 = 18.3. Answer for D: -19.3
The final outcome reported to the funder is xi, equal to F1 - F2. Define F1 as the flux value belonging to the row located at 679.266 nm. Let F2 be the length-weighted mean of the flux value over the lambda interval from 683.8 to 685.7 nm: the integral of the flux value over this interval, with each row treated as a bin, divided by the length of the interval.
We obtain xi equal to 0.7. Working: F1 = 18.81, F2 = 18.1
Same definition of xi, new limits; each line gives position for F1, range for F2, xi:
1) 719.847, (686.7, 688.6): -1.5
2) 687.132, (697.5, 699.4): -0.2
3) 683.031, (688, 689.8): -0.8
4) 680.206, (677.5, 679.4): -0.2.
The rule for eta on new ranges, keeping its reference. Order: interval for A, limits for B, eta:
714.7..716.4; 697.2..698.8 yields 706.60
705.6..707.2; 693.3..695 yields 700.74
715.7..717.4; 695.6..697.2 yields 706.45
